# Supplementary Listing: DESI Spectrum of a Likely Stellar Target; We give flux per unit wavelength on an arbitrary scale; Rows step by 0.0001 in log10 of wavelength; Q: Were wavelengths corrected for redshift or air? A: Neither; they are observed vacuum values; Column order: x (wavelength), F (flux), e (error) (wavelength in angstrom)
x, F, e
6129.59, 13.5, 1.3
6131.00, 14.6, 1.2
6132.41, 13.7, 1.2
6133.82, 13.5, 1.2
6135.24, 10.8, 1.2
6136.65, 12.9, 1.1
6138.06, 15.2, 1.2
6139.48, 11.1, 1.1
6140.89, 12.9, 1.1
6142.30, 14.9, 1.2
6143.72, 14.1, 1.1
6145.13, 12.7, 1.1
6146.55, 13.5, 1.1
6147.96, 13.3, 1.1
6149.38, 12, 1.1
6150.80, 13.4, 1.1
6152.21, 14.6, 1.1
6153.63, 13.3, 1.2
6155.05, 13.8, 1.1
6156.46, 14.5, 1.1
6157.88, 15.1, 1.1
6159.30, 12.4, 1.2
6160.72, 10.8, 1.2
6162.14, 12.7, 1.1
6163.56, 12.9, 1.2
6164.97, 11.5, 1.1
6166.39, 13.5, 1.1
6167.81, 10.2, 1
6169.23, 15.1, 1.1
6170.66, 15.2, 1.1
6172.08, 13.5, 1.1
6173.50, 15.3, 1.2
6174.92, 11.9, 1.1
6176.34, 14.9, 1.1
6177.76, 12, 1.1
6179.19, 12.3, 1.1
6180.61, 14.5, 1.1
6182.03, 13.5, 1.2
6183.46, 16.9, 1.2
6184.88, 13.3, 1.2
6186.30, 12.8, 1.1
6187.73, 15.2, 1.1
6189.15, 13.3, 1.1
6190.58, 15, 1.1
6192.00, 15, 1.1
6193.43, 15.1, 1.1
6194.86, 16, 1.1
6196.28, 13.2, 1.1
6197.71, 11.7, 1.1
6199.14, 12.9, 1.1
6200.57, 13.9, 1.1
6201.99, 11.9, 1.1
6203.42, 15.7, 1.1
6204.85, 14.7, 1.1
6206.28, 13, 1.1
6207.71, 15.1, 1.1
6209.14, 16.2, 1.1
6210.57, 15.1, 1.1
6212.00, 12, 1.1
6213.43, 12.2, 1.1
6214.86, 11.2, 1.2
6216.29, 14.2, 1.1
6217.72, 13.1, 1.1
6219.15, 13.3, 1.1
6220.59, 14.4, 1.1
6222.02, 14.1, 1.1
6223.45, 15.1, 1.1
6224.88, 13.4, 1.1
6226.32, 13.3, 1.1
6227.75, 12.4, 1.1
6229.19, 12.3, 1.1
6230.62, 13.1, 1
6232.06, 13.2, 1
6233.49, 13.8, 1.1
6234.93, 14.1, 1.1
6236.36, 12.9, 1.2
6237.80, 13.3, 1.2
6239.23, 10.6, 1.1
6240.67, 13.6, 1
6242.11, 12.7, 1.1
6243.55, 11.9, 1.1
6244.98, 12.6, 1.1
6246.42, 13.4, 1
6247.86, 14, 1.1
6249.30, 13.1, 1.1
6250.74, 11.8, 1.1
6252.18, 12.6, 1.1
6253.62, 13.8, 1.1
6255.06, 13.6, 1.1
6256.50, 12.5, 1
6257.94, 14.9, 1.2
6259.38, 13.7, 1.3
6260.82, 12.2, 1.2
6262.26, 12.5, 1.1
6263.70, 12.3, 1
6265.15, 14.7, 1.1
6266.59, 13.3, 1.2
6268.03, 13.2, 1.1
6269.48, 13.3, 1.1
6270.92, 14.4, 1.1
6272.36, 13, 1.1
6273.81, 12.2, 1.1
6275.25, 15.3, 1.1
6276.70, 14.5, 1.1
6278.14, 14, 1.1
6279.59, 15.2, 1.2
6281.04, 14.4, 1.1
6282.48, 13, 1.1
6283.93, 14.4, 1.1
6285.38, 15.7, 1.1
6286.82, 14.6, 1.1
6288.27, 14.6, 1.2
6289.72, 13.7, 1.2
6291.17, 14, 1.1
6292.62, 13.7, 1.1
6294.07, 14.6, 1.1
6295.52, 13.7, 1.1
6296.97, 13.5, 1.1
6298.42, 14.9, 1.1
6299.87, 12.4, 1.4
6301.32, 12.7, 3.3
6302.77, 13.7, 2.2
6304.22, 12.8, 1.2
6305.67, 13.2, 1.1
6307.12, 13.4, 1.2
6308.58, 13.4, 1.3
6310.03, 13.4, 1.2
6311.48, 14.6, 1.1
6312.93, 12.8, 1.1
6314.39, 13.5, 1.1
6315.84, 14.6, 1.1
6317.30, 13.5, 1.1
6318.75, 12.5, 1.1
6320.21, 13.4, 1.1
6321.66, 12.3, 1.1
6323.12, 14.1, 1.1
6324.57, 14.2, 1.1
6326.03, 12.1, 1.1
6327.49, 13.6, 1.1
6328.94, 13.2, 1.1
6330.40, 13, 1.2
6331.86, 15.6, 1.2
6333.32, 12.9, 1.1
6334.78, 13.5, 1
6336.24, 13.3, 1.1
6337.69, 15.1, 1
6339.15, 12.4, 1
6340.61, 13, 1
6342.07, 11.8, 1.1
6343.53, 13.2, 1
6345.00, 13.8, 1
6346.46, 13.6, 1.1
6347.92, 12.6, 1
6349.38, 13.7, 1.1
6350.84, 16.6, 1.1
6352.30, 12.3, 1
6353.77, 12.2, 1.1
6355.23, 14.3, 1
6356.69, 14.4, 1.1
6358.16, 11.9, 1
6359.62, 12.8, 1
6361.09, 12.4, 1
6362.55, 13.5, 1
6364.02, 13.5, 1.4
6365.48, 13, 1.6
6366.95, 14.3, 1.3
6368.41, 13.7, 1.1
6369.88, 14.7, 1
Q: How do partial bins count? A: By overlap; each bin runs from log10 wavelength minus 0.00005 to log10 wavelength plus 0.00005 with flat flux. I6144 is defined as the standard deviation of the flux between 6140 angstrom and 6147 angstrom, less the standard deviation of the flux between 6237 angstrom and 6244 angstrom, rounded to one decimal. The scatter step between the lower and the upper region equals -0.3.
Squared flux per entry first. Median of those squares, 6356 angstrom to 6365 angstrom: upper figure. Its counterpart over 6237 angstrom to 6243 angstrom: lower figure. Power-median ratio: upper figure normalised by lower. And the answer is 1.02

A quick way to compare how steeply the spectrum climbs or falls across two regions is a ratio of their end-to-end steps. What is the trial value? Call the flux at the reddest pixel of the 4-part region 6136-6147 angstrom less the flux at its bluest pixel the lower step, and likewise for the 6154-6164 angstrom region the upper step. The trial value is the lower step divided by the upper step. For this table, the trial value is -0.67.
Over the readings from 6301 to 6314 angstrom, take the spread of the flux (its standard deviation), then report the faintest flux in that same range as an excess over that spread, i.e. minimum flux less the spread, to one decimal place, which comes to 12.1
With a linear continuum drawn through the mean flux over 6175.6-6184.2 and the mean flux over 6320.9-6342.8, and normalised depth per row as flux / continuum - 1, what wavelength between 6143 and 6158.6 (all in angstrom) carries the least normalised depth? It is 6149.38 angstrom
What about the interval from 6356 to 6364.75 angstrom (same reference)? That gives 6358.16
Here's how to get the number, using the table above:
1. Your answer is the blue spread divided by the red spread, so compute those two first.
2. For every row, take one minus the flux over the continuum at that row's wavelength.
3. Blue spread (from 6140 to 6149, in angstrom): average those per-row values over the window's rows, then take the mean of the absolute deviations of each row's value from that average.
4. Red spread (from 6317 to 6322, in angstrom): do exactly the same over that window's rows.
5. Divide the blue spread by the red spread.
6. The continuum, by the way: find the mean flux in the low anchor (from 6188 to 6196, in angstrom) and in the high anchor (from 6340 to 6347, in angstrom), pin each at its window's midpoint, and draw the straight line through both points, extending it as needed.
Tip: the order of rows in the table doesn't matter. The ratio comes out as 1.0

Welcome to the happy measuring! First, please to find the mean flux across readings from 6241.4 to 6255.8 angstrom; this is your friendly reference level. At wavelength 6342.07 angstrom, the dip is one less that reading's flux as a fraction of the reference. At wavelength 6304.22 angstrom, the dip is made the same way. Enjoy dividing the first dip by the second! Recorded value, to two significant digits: 7.7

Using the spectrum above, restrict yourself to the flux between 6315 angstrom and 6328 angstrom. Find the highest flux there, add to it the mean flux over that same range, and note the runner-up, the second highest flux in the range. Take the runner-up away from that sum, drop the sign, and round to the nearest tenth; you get 13.8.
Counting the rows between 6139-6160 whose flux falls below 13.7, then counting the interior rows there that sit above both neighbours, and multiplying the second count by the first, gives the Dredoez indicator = 36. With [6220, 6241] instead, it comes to 30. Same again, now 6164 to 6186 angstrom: 54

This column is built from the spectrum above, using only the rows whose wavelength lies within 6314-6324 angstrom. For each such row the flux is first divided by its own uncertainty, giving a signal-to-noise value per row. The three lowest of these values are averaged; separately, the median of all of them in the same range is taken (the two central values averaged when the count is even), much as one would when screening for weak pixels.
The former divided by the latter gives 0.943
